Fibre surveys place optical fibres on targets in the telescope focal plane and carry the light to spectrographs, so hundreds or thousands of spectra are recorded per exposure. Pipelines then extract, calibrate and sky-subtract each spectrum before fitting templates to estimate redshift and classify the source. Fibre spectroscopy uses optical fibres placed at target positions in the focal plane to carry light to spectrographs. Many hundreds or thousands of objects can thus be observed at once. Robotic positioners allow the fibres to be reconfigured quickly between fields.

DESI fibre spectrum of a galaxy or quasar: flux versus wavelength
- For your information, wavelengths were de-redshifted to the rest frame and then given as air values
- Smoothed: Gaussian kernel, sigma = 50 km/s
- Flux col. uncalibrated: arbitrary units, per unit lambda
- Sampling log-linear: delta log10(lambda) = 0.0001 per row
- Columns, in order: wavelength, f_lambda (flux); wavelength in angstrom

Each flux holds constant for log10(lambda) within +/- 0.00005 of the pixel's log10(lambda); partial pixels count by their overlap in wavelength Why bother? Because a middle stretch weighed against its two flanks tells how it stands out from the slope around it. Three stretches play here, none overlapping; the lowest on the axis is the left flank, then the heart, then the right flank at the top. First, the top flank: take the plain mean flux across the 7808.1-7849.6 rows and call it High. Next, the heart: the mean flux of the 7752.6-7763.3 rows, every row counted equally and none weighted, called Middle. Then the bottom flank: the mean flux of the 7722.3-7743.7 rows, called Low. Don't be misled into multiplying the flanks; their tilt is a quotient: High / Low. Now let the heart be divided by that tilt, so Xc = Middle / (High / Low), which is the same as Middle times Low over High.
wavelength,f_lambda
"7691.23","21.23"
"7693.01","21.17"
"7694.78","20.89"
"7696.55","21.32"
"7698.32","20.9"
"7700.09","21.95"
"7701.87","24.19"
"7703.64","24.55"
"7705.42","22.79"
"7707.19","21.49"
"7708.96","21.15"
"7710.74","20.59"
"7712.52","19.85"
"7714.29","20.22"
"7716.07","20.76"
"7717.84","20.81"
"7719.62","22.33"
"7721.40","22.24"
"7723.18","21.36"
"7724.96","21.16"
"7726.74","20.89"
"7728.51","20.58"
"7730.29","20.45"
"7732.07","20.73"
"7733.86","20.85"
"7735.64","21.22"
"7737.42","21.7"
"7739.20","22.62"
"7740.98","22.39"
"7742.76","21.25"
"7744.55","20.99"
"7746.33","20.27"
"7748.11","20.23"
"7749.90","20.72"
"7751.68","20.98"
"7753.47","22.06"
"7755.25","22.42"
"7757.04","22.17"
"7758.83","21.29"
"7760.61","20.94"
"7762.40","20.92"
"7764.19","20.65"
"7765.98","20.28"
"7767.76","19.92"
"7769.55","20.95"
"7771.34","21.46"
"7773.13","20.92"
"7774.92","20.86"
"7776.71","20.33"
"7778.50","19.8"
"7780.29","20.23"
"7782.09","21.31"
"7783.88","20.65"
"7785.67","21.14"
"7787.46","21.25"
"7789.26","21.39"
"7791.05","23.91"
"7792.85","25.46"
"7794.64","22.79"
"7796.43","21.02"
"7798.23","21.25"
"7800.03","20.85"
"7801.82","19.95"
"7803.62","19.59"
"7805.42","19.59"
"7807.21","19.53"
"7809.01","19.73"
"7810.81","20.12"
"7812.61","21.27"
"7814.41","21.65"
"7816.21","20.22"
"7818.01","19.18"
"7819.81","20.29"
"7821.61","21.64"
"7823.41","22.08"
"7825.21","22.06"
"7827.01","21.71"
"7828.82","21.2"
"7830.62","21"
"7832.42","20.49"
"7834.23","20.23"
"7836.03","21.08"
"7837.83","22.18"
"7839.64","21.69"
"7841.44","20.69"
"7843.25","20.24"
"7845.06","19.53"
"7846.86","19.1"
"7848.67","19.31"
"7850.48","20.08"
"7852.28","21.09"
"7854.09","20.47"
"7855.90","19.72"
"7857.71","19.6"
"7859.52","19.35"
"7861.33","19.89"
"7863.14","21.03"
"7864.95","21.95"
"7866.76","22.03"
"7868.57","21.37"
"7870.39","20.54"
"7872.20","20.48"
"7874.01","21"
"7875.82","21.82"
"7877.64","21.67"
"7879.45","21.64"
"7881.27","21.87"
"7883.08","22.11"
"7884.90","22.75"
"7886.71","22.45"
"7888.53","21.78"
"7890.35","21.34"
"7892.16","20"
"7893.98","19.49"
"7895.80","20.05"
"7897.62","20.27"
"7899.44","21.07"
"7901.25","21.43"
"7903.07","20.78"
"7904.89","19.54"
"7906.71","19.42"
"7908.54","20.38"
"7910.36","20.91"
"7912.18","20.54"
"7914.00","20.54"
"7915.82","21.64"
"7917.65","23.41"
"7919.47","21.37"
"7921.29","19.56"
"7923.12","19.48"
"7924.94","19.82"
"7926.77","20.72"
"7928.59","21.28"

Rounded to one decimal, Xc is 22.2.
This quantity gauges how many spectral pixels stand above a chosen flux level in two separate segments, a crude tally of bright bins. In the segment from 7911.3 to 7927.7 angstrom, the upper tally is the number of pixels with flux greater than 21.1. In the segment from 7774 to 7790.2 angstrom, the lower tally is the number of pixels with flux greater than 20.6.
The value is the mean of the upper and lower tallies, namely 4.5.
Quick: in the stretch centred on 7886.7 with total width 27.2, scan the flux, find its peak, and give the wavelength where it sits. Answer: 7884.90 angstrom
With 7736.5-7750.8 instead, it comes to 7739.20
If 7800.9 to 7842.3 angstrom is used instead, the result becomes 7837.83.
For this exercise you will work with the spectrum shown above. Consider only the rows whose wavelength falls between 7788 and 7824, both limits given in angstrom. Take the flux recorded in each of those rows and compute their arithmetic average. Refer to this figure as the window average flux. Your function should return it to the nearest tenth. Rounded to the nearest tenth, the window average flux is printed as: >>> 21.1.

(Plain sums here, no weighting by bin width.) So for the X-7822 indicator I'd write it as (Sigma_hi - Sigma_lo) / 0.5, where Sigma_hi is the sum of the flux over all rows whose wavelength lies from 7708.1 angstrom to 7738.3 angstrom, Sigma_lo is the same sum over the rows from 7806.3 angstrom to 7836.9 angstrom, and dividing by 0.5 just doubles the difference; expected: 7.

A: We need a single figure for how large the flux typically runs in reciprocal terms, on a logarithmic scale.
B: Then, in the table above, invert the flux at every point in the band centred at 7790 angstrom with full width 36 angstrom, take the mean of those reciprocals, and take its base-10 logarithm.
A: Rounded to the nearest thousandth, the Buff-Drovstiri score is -1.322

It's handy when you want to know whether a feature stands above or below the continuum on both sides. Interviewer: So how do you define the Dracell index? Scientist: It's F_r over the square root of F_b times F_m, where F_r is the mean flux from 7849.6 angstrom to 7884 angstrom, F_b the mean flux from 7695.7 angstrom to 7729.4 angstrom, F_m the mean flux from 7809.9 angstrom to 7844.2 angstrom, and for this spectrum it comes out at 0.984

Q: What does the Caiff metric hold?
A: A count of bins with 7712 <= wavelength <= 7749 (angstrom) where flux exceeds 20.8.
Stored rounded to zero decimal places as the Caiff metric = 13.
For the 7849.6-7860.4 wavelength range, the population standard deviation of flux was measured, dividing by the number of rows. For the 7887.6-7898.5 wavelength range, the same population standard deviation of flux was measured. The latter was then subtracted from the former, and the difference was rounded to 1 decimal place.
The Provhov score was -0.2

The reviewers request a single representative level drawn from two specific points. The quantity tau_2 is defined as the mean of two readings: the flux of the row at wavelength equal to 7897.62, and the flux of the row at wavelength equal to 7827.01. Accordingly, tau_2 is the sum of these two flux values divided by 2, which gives 21.0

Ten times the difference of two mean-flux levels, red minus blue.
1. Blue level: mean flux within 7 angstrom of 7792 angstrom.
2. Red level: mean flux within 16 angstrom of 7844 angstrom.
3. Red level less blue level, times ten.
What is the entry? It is -19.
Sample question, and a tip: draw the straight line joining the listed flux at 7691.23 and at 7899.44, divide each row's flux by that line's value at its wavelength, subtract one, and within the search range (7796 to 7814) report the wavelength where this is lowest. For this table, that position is 7807.21 angstrom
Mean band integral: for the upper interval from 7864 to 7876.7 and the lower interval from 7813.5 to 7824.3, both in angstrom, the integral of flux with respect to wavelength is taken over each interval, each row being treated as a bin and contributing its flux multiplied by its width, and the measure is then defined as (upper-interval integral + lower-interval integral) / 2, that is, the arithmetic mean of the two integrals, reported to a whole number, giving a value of 248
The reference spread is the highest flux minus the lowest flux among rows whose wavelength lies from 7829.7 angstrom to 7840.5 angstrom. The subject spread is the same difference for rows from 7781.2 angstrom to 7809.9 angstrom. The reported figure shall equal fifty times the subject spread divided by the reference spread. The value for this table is 152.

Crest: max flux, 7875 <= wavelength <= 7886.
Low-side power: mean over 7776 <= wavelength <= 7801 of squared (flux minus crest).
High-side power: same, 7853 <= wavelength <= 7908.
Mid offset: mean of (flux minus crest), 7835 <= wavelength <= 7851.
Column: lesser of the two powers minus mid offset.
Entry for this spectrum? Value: 6.0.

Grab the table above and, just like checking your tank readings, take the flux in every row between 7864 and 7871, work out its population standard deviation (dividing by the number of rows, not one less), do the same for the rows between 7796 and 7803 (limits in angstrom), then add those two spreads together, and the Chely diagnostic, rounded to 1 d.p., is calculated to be 1.1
